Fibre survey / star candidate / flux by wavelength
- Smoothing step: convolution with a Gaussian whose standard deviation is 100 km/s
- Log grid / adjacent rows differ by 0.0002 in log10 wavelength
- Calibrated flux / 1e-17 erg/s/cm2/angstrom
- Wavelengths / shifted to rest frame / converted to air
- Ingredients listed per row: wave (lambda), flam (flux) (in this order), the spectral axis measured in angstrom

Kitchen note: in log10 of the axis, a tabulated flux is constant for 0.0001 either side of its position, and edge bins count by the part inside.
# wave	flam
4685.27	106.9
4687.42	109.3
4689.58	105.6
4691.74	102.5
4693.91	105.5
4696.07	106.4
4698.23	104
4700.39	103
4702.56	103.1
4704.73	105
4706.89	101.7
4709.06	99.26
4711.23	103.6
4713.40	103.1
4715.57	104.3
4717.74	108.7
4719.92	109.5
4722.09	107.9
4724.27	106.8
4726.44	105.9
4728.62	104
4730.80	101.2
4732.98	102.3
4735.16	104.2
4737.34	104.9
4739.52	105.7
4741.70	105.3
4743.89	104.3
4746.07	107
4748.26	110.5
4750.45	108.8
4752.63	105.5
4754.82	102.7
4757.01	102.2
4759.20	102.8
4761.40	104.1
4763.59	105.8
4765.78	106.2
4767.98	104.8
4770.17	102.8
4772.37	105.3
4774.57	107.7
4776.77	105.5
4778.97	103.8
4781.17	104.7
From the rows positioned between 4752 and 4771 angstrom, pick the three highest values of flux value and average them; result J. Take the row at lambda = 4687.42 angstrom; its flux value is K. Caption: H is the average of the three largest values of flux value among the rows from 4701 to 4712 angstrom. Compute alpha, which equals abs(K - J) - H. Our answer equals -100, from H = 103.9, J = 105.8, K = 109.3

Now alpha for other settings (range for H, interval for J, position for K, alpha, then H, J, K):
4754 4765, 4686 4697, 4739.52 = -103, 104.2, 107.1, 105.7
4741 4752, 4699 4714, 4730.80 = -106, 108.8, 103.9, 101.2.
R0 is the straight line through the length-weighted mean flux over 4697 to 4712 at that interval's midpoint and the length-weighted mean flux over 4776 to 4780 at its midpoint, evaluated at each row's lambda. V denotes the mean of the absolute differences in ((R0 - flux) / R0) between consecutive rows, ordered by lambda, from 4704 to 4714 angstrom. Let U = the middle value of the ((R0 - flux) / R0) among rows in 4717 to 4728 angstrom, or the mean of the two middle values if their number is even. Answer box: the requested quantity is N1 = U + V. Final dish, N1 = -0.019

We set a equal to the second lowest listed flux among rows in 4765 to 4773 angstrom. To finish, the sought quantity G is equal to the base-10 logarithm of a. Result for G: 2.020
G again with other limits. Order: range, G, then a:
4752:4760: 2.012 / 102.7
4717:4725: 2.033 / 107.9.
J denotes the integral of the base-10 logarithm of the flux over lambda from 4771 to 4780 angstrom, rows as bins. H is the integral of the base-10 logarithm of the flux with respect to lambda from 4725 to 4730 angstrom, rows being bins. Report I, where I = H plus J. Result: 28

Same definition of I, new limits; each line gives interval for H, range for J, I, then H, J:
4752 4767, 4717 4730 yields 57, 30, 26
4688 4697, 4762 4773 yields 40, 18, 22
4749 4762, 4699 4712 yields 52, 26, 26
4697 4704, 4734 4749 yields 44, 14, 30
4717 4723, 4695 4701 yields 24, 12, 12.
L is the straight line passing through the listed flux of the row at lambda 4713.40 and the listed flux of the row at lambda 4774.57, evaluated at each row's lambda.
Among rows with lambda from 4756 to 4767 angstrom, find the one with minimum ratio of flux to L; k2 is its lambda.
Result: 4757.01 angstrom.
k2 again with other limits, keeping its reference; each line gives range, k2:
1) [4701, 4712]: 4709.06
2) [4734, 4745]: 4743.89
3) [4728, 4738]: 4730.80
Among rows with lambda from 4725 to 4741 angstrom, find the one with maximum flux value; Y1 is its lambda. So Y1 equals 4726.44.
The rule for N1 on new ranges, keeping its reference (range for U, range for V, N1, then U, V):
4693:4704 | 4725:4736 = 0.006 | -0.013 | 0.019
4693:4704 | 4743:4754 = 0.014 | -0.013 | 0.027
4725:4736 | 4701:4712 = 0.024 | -0.006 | 0.029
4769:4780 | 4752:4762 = 0.005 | -0.008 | 0.012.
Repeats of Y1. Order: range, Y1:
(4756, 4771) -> 4765.78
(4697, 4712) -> 4704.73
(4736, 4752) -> 4748.26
